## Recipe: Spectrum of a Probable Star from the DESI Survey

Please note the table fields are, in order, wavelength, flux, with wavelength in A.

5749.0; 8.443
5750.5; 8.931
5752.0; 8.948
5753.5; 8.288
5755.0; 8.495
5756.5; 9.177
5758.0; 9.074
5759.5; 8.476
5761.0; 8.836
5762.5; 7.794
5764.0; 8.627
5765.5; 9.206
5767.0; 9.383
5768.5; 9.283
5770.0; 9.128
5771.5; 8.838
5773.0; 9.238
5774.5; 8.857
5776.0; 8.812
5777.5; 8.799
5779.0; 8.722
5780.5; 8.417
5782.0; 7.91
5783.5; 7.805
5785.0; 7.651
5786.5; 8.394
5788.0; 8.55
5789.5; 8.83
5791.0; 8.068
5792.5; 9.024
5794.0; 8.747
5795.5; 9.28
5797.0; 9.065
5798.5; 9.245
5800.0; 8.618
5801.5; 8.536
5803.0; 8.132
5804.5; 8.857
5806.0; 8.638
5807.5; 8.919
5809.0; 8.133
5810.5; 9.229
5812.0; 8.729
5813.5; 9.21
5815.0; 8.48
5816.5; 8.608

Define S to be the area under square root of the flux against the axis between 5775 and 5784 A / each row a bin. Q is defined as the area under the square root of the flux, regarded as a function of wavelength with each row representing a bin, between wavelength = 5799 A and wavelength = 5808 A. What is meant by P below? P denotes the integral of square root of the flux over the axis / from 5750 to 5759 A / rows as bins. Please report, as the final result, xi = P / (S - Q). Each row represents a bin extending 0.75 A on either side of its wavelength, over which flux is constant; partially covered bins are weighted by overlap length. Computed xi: -92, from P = 26.7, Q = 26.43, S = 26.1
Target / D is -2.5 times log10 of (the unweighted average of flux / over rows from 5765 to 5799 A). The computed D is -2.36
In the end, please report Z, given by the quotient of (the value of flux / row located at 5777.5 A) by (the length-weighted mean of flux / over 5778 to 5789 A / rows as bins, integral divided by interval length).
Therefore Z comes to 1.069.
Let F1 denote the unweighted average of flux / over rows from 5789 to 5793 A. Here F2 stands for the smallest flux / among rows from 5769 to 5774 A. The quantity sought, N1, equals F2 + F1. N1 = 17.5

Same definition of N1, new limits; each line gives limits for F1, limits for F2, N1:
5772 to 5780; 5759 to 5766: 16.7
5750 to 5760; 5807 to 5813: 16.9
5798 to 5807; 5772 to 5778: 17.5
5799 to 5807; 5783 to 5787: 16.2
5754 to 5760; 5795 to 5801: 17.4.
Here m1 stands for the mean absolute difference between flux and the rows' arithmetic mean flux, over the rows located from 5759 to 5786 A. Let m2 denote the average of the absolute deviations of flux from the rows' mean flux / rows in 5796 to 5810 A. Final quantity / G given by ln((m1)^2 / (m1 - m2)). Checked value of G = 0.4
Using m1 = 0.43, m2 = 0.301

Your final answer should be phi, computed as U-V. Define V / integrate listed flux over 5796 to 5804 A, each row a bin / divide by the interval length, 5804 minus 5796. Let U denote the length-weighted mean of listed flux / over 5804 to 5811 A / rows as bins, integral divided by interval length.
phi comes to 0.0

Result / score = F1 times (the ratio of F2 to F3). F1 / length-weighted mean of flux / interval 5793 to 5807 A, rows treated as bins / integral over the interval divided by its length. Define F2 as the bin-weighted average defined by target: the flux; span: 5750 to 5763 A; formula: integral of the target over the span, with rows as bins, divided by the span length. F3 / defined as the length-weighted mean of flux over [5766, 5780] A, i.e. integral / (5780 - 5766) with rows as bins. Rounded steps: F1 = 8.797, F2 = 8.68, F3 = 9.00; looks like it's 8.5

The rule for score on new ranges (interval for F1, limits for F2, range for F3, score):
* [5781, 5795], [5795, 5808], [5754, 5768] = 8.4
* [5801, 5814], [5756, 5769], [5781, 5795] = 9.2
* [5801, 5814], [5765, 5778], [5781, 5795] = 9.4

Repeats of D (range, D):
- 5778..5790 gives -2.30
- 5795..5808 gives -2.36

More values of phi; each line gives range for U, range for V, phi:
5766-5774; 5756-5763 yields 0.5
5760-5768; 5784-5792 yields 0.5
